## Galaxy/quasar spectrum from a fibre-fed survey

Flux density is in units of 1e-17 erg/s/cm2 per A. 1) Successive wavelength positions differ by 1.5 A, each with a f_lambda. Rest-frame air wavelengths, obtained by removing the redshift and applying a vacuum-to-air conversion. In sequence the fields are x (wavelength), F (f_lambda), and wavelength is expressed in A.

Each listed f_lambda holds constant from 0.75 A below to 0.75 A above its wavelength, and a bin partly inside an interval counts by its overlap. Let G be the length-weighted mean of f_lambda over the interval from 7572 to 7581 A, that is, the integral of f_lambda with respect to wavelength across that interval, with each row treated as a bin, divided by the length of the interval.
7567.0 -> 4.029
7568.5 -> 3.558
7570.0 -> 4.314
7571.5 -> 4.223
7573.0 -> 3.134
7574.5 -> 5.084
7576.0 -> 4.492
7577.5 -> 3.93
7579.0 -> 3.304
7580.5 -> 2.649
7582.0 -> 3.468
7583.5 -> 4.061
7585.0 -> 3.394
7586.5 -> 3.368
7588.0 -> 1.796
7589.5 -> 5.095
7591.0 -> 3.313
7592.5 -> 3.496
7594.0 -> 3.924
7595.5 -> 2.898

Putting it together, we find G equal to 3.81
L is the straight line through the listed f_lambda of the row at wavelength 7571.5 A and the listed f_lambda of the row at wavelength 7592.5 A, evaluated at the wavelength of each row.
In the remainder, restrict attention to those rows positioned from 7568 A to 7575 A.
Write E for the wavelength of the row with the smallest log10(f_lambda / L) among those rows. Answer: 7573.0 A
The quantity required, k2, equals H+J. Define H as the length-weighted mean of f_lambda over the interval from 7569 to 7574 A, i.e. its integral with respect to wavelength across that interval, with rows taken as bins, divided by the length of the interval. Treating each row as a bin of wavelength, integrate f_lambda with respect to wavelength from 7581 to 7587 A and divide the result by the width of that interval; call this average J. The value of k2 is 7.48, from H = 3.9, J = 3.54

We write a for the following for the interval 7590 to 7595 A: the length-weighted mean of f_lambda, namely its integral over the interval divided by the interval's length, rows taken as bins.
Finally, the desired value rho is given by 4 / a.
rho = 1.11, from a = 3.6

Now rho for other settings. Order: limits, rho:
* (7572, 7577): 0.95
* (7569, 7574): 1.02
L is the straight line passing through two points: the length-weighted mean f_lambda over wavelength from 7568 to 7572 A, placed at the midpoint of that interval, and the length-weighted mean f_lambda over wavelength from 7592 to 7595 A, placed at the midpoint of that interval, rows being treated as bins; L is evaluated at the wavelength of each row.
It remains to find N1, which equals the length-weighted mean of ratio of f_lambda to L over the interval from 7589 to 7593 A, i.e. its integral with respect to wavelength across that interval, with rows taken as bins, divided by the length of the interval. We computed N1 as 1.06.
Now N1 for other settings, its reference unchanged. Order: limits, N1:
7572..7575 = 1.01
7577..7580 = 0.90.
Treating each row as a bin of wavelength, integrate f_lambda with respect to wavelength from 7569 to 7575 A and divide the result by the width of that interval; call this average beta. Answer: 4.1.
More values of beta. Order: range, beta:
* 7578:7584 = 3.4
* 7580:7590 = 3.4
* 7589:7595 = 3.9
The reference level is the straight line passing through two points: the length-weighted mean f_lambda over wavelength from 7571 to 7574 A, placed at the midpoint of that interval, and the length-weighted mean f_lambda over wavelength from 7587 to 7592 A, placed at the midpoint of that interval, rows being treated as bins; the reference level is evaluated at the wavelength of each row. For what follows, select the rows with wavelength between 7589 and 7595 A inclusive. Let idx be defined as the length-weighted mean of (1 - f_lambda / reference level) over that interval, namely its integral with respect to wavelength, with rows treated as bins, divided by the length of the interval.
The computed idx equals -0.15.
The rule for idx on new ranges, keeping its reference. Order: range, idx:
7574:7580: -0.12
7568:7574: -0.02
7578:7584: 0.06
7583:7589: 0.08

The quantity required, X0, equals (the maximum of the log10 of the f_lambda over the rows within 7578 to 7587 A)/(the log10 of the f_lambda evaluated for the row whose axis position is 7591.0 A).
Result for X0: 1.17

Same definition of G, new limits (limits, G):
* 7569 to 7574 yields 3.93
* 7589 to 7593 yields 3.93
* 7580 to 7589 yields 3.19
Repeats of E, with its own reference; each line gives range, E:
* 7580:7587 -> 7580.5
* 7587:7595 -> 7588.0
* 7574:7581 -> 7580.5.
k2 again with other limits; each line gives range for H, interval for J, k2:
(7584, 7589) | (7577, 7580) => 6.54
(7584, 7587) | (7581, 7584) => 7.09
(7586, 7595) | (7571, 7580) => 7.47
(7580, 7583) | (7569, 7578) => 7.36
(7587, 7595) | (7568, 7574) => 7.37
